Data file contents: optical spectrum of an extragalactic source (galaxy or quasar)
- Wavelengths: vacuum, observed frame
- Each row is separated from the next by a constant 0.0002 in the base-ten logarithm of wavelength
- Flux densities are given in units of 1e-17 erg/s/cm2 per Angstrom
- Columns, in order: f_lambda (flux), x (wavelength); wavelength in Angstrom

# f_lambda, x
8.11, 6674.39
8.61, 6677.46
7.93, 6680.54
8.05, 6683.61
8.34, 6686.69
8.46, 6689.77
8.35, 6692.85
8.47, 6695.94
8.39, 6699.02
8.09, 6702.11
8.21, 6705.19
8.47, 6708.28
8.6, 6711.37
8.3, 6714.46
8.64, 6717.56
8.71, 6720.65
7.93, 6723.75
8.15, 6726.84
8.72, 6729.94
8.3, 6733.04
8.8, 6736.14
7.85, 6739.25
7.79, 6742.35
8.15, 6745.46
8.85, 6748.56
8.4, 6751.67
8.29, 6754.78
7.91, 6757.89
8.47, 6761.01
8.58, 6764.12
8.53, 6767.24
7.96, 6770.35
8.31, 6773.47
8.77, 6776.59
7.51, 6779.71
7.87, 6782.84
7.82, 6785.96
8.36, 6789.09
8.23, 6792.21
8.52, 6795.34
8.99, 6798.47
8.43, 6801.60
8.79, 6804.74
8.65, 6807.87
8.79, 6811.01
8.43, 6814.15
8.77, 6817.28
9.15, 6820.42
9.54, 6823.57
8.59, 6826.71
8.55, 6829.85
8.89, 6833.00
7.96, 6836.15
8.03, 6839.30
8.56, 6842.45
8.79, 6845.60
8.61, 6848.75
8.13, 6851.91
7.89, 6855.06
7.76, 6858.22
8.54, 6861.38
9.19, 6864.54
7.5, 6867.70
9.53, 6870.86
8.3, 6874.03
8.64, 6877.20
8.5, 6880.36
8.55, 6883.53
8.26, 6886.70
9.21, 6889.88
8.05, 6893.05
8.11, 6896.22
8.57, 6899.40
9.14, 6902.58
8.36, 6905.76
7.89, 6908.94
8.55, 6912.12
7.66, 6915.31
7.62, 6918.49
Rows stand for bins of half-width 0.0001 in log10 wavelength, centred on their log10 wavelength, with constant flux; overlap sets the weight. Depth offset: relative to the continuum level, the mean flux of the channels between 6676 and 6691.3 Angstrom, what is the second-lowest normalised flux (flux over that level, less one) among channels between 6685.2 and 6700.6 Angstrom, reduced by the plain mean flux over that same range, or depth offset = -8.39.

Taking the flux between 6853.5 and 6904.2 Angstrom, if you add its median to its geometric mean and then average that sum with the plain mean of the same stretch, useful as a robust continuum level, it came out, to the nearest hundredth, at 12.73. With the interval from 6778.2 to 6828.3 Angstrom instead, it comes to 12.80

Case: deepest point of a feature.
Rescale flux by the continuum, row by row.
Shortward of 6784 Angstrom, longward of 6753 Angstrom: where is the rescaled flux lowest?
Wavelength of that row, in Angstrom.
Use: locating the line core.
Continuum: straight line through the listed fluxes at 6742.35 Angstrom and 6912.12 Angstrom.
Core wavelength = 6779.71 Angstrom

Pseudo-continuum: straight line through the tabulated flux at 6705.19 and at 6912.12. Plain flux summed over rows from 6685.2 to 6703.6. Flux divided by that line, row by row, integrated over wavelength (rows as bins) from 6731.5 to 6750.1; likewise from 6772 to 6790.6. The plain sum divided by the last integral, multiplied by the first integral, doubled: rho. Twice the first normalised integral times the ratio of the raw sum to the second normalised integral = 103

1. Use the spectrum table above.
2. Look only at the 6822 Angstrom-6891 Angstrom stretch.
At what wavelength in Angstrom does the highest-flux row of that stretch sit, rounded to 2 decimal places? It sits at 6823.57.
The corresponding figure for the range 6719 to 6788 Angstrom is 6748.56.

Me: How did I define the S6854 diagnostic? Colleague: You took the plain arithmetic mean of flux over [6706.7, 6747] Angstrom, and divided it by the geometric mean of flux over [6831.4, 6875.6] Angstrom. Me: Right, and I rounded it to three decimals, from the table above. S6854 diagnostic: 0.994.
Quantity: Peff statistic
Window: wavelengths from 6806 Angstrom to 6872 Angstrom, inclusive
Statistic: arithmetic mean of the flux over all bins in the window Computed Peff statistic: 8.56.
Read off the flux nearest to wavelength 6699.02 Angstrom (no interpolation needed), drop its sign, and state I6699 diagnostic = 8.4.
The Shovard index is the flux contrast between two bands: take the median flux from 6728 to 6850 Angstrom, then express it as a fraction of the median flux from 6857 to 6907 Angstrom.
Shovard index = 1.00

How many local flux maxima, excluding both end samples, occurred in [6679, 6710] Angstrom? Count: 2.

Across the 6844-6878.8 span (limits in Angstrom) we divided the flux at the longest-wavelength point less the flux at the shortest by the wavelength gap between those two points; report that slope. 0.00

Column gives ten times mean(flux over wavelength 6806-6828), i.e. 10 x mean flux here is 88.5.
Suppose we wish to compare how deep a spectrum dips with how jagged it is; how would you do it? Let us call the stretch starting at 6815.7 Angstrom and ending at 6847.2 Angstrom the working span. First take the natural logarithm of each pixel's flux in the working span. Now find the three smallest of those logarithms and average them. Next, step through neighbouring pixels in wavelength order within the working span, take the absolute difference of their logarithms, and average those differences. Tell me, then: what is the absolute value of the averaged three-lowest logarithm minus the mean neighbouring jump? 2.05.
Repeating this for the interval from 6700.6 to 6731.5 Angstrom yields 2.05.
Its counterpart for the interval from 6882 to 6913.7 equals 2.01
